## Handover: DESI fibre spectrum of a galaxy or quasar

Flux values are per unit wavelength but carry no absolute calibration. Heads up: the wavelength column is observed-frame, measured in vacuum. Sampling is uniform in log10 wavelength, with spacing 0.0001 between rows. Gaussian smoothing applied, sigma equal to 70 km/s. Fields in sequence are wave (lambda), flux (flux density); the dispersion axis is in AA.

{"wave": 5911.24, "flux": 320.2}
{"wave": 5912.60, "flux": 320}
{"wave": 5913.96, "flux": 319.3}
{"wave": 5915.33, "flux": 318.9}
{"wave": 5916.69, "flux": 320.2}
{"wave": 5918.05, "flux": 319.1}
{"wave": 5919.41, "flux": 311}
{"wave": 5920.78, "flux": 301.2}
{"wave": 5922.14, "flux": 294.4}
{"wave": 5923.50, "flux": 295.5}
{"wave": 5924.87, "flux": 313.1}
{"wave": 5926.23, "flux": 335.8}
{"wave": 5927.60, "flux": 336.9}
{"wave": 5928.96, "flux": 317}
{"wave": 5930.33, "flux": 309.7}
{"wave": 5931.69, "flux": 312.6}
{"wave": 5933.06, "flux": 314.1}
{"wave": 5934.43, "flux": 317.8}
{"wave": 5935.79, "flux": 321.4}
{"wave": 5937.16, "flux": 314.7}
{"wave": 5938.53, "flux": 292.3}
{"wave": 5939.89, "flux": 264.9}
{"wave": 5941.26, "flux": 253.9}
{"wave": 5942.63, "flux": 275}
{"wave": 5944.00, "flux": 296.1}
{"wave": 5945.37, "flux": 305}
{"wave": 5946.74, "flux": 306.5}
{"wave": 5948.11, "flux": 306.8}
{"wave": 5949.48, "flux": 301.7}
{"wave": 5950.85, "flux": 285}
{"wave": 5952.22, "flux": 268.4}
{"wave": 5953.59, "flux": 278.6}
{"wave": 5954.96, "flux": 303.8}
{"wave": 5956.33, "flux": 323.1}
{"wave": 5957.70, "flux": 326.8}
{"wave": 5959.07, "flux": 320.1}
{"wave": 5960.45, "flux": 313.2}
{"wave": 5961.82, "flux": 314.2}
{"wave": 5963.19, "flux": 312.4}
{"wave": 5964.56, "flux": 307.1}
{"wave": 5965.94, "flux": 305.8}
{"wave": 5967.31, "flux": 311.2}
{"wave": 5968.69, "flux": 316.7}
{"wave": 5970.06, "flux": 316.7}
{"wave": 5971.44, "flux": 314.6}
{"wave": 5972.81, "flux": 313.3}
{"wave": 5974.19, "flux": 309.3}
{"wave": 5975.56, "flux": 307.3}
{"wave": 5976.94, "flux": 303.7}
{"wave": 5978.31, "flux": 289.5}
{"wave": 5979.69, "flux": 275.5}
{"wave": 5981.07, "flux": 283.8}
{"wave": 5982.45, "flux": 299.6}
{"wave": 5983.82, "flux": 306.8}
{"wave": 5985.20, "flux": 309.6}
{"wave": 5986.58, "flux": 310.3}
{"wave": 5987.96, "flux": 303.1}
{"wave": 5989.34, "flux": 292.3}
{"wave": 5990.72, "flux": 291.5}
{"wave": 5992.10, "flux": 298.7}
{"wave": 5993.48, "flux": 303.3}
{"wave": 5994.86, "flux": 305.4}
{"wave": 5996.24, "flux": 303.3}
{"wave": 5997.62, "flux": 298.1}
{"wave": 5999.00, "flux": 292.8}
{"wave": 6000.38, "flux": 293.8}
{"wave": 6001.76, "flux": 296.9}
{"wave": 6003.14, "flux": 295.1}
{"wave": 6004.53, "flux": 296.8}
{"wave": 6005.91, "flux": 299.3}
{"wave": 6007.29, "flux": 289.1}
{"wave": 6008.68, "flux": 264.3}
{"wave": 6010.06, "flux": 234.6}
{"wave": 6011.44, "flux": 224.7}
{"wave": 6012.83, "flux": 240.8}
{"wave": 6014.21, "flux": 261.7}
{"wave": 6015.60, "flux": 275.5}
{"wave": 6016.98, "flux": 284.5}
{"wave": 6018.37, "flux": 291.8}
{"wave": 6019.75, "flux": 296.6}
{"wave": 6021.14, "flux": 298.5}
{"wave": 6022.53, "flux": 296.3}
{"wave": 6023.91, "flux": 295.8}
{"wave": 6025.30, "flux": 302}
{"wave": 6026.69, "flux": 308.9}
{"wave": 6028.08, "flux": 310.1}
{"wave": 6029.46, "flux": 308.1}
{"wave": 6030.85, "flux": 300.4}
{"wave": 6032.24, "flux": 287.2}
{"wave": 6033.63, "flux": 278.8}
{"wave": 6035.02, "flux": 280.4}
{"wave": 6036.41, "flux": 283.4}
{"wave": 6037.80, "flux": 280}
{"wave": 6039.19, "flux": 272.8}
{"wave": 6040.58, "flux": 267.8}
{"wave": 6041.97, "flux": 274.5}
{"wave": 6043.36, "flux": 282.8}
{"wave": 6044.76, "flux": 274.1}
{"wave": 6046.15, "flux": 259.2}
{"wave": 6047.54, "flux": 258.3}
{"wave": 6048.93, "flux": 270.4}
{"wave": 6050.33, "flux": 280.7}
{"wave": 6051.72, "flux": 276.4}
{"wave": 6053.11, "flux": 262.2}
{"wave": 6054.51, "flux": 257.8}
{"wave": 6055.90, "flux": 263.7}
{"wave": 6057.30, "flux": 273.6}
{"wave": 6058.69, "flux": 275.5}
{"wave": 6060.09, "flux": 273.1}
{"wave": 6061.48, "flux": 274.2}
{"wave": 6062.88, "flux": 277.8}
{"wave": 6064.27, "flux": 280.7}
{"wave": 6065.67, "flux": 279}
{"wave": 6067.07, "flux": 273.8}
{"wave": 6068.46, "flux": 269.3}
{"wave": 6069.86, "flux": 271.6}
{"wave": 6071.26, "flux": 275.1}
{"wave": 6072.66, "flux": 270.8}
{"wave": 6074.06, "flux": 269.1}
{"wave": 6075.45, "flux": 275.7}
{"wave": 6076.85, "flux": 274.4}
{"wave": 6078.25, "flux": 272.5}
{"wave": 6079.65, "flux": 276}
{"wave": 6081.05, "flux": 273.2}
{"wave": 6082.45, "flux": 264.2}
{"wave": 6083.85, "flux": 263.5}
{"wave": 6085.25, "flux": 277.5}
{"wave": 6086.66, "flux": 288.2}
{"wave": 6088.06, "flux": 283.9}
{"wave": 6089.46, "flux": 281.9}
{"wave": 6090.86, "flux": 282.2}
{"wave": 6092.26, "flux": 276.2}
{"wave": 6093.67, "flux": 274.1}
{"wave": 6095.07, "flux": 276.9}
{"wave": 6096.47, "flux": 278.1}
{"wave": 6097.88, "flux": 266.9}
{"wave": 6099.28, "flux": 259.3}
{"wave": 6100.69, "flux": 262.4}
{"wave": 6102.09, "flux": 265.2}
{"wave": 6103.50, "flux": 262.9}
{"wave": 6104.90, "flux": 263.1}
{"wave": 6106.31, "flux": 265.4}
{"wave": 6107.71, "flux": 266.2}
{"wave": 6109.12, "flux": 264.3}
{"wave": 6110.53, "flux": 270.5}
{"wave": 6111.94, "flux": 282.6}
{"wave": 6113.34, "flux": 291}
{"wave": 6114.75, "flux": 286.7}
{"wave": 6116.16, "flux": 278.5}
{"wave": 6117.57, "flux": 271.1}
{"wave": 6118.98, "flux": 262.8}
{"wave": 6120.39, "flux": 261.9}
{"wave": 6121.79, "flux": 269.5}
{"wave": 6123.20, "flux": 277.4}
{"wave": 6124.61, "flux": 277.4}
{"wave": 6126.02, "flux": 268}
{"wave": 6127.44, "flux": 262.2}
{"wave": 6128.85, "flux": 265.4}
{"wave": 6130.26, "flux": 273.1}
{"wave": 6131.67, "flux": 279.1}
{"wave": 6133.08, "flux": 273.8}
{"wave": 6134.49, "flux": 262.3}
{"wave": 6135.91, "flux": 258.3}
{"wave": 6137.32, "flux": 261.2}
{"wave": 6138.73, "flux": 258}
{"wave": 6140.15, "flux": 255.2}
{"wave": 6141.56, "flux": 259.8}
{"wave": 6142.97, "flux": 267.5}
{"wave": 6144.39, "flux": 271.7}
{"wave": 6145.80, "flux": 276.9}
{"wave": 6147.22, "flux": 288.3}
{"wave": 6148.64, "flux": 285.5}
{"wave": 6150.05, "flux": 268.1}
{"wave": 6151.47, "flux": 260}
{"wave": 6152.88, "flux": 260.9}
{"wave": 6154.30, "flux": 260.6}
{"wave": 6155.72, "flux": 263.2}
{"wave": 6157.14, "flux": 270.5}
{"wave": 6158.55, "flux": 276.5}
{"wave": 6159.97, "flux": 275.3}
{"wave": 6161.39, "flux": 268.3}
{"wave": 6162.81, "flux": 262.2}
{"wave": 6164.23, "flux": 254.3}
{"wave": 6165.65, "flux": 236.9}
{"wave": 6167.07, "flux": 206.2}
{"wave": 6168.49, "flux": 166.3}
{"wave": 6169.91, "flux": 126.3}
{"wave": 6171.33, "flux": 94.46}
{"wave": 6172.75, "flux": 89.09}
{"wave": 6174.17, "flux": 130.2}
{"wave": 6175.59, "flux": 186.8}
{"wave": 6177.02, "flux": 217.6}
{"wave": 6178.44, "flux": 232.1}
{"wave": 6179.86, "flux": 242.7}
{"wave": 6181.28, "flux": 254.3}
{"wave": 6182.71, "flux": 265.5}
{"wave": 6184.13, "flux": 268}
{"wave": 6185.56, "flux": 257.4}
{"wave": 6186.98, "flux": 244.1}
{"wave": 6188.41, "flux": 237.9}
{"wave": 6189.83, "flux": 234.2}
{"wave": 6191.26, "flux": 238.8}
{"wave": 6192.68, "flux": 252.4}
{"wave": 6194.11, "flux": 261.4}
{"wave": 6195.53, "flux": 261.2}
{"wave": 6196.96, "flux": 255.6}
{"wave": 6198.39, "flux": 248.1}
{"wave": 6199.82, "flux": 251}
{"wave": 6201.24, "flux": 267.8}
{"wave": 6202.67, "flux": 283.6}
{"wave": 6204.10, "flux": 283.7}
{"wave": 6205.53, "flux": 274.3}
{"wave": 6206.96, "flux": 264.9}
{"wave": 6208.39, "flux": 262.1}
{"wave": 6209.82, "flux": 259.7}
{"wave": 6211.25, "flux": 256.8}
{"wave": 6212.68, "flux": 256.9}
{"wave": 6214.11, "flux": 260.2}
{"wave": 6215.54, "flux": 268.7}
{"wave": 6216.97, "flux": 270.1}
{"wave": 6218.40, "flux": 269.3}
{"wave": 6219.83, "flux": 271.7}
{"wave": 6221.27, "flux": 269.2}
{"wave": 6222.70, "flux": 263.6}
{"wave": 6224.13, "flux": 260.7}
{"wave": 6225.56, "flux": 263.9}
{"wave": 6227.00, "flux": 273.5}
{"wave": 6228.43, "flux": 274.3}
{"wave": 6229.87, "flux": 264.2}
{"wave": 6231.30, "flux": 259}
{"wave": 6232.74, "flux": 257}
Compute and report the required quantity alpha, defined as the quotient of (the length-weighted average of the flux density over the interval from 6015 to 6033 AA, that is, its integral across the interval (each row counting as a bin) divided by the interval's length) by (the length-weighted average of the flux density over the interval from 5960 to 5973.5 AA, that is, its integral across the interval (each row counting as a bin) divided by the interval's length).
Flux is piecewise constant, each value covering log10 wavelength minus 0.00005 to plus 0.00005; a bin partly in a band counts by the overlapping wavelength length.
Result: 0.95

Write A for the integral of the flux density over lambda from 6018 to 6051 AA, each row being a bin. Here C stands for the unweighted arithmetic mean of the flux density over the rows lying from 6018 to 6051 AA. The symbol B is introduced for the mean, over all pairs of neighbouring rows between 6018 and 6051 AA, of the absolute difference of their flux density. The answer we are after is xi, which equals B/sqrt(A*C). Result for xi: 0.0036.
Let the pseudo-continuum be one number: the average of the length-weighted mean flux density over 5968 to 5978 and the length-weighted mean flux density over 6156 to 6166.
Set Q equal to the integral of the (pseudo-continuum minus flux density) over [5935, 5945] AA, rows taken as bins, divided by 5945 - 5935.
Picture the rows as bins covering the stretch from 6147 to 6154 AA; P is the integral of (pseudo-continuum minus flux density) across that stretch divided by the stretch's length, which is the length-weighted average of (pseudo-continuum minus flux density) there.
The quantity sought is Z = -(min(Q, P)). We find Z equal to 1.5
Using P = 16.9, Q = -2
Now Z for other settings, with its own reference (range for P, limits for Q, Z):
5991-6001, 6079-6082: 11.4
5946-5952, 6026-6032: 17.7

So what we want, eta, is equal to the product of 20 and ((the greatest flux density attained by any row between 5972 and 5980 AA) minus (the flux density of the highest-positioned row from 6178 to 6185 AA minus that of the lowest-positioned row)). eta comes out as 5548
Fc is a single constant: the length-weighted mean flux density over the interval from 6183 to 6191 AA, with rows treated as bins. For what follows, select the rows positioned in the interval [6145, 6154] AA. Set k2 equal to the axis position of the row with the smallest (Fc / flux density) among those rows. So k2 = 6147.22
